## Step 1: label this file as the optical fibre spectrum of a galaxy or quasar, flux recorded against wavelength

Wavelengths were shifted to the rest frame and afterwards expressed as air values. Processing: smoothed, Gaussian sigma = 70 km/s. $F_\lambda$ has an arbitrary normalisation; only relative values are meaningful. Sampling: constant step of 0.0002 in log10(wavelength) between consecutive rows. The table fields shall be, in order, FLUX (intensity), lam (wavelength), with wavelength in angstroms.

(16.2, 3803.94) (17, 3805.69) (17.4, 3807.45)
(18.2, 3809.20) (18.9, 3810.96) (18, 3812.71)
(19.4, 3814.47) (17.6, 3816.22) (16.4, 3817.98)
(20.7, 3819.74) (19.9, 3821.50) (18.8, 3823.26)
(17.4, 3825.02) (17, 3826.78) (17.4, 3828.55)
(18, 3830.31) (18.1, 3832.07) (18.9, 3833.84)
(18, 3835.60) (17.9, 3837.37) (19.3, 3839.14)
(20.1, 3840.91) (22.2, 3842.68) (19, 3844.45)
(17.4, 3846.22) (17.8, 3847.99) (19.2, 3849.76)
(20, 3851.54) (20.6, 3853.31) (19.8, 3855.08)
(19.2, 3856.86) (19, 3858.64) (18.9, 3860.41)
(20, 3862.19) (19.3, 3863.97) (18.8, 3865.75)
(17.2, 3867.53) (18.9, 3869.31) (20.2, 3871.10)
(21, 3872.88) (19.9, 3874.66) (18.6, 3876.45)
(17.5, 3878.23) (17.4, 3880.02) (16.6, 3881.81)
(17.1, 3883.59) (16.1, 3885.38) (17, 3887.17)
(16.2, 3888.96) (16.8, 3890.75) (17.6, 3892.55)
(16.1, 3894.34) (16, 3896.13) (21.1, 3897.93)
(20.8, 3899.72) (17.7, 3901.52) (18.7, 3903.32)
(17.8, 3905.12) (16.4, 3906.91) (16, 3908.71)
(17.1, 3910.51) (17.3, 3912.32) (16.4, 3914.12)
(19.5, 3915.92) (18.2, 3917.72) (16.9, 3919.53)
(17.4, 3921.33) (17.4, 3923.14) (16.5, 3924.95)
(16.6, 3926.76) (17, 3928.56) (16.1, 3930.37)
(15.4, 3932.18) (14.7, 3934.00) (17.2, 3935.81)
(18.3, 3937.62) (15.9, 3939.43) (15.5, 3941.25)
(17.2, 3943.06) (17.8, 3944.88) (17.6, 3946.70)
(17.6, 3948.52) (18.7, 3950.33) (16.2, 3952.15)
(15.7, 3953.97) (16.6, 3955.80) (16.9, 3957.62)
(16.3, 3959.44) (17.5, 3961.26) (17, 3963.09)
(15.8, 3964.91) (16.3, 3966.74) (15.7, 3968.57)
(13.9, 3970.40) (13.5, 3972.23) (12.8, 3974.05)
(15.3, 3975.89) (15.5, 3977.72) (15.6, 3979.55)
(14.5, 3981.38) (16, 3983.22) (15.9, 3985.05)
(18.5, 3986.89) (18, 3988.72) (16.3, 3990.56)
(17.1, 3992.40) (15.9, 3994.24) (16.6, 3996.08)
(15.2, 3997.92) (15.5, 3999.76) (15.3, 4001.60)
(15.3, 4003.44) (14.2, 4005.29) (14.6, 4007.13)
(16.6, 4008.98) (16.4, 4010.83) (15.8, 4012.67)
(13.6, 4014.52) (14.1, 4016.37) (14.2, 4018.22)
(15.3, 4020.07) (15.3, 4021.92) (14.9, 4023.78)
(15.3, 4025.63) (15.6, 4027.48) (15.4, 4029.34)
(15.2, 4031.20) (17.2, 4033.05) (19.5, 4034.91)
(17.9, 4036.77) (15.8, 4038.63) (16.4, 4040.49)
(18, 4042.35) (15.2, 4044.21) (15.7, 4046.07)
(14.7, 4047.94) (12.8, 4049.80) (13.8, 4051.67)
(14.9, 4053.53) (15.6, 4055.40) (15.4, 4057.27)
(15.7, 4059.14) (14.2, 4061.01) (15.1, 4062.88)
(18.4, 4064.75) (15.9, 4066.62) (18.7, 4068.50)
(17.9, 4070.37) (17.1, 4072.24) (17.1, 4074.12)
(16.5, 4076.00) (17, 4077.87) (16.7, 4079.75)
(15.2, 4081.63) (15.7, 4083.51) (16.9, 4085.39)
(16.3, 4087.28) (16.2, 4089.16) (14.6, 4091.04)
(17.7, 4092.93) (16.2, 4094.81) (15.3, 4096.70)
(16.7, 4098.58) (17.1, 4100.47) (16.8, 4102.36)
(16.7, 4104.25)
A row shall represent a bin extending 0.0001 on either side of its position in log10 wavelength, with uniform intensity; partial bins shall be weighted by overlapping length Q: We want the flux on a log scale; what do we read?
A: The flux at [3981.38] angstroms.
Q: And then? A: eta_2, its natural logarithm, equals 2.67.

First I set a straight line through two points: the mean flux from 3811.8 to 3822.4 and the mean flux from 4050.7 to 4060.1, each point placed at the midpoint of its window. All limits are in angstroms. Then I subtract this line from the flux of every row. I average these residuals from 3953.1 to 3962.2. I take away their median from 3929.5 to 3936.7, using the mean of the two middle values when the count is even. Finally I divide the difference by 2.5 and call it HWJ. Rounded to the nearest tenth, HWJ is 0.5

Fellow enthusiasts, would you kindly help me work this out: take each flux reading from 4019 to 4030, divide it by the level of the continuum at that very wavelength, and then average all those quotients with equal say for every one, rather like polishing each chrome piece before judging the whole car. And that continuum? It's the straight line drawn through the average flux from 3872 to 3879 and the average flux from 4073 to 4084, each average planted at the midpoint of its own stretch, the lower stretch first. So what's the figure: 0.89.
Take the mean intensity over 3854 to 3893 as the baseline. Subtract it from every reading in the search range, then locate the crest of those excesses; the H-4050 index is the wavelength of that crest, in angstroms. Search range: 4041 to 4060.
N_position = 4042.35 angstroms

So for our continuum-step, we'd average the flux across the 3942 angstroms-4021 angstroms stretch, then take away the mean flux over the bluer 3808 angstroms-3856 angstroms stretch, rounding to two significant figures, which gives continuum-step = -2.8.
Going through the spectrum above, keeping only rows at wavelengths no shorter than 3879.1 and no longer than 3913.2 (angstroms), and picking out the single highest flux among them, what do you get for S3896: 21.1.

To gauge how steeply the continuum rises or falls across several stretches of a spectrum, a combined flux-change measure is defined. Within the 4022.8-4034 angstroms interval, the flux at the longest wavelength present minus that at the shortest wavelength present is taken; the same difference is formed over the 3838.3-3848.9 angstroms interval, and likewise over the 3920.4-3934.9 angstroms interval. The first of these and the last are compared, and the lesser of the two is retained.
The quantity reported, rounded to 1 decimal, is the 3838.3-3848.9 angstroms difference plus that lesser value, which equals -4.2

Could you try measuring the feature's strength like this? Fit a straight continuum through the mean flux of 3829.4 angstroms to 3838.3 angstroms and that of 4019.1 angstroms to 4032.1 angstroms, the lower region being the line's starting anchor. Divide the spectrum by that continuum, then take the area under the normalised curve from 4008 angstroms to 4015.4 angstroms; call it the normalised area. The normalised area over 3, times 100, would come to 248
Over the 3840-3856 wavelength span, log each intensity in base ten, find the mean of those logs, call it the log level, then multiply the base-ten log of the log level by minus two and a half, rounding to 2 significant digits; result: -0.28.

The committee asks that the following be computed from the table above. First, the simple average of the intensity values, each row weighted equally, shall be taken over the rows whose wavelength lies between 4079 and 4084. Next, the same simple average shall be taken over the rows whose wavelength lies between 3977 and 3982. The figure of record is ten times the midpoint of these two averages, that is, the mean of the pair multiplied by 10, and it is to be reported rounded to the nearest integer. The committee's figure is 155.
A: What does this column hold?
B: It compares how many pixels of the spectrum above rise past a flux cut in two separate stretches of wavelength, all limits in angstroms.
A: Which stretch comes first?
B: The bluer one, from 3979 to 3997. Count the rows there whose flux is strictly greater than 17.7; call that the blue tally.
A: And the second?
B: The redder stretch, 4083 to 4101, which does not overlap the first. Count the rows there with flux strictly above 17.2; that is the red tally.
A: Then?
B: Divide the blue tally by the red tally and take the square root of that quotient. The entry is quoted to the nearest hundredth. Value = 1.41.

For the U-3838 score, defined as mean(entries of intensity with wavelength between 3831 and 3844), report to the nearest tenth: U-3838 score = 19.2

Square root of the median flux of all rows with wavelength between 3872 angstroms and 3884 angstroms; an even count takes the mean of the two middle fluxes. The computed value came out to 4.18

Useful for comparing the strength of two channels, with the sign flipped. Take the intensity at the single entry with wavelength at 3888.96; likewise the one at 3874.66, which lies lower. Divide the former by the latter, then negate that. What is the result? -0.81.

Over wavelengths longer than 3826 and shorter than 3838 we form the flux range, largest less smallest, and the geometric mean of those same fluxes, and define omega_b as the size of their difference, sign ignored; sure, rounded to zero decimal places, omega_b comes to 16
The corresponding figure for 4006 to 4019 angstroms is 12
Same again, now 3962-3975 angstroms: 11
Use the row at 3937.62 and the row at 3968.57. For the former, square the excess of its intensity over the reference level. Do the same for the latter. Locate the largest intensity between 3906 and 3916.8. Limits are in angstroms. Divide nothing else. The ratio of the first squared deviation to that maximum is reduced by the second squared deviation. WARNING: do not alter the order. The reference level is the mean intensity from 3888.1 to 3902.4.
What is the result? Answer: -4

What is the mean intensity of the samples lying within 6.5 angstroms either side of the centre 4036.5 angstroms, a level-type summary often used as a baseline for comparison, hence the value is 17.1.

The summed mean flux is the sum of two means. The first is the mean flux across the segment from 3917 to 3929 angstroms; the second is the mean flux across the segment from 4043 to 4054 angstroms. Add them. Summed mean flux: 32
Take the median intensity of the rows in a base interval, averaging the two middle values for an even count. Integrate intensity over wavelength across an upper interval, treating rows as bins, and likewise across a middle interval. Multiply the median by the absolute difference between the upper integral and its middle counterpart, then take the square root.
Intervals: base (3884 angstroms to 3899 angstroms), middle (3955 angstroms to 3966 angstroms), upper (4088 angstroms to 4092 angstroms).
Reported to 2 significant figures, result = 45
